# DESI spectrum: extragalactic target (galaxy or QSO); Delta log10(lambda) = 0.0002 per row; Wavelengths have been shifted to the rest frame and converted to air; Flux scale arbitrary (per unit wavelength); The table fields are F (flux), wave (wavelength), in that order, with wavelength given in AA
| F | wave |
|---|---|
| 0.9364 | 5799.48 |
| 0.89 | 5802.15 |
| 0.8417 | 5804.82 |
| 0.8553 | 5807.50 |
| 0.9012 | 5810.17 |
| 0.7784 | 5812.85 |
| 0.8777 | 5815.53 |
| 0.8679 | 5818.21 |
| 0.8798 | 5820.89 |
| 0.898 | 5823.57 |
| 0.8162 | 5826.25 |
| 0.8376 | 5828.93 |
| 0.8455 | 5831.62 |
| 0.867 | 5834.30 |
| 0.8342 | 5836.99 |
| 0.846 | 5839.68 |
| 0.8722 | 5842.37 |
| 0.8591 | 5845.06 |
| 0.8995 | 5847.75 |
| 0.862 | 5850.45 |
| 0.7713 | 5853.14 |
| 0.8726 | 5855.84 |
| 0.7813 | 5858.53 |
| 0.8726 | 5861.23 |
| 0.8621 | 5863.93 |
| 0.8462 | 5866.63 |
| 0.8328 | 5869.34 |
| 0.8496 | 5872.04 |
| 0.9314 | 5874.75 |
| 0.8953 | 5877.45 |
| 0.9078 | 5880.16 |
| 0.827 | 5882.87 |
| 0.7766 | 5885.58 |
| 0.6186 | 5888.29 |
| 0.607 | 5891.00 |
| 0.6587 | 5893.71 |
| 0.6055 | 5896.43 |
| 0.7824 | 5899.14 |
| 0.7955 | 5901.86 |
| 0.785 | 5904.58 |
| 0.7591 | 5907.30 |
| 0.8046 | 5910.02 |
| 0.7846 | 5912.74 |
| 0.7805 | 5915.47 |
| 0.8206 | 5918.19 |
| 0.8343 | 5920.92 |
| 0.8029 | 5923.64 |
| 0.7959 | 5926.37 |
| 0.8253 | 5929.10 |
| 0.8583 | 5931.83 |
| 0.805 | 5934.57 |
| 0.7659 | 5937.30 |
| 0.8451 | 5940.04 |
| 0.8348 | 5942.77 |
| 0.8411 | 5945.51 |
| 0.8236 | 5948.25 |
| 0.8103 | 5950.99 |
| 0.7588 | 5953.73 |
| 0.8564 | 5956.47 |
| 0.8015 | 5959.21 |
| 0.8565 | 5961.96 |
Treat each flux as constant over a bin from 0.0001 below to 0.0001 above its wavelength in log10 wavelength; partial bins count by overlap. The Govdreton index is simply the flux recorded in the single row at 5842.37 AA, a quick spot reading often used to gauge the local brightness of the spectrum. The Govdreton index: 0.8722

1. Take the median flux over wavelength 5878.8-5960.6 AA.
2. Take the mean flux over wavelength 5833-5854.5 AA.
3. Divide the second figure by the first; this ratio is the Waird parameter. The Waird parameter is 1.06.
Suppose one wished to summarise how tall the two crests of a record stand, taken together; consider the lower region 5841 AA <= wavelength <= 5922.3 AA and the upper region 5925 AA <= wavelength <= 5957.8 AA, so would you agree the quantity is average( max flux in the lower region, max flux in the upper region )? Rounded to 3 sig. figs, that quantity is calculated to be 0.895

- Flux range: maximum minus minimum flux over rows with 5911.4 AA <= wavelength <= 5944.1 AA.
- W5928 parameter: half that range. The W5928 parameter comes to 0.046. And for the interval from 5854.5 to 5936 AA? 0.163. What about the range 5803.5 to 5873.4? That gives 0.065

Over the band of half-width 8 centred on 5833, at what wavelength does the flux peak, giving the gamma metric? 5834.30 AA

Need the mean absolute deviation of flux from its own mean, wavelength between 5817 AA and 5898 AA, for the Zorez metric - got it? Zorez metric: 0.06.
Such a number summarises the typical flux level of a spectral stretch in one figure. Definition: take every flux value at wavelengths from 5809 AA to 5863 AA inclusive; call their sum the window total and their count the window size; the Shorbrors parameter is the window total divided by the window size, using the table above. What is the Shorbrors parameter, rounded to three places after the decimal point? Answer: 0.852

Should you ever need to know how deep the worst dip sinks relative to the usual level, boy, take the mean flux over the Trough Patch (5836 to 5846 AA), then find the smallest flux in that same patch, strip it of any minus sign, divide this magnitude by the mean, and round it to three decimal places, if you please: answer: 0.978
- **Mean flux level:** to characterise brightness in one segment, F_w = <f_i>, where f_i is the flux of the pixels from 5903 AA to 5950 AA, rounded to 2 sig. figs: 0.81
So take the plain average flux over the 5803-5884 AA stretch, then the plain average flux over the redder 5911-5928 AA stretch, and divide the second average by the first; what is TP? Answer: 0.94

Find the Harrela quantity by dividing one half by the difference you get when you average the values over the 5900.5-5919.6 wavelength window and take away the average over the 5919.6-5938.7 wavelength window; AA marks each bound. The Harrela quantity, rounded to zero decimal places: -22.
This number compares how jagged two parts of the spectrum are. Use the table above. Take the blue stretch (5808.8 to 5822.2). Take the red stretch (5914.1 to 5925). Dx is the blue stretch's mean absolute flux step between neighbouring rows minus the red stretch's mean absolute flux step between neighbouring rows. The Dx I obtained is 0.033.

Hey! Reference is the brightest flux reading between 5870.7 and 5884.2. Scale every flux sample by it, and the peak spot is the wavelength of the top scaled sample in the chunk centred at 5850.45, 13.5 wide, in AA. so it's 5847.75 AA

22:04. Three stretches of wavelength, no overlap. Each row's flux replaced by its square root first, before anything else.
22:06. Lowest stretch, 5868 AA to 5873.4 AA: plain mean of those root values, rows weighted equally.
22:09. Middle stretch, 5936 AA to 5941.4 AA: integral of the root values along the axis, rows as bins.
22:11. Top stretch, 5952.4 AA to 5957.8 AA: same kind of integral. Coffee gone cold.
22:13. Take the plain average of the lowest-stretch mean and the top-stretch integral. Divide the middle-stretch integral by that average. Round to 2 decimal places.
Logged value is 1.68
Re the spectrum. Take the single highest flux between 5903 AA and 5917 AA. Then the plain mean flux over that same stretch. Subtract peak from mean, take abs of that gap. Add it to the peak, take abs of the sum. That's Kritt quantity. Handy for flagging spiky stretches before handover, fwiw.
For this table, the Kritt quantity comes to 0.83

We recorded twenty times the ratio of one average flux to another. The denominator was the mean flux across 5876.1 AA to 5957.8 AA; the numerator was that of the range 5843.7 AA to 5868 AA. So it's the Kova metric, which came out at 21.5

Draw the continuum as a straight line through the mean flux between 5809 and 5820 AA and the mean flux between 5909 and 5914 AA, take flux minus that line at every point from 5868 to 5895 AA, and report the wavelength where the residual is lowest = 5891.00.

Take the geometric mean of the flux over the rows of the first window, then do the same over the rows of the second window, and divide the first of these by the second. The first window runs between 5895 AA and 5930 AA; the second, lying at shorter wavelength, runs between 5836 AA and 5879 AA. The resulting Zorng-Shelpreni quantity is 0.91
